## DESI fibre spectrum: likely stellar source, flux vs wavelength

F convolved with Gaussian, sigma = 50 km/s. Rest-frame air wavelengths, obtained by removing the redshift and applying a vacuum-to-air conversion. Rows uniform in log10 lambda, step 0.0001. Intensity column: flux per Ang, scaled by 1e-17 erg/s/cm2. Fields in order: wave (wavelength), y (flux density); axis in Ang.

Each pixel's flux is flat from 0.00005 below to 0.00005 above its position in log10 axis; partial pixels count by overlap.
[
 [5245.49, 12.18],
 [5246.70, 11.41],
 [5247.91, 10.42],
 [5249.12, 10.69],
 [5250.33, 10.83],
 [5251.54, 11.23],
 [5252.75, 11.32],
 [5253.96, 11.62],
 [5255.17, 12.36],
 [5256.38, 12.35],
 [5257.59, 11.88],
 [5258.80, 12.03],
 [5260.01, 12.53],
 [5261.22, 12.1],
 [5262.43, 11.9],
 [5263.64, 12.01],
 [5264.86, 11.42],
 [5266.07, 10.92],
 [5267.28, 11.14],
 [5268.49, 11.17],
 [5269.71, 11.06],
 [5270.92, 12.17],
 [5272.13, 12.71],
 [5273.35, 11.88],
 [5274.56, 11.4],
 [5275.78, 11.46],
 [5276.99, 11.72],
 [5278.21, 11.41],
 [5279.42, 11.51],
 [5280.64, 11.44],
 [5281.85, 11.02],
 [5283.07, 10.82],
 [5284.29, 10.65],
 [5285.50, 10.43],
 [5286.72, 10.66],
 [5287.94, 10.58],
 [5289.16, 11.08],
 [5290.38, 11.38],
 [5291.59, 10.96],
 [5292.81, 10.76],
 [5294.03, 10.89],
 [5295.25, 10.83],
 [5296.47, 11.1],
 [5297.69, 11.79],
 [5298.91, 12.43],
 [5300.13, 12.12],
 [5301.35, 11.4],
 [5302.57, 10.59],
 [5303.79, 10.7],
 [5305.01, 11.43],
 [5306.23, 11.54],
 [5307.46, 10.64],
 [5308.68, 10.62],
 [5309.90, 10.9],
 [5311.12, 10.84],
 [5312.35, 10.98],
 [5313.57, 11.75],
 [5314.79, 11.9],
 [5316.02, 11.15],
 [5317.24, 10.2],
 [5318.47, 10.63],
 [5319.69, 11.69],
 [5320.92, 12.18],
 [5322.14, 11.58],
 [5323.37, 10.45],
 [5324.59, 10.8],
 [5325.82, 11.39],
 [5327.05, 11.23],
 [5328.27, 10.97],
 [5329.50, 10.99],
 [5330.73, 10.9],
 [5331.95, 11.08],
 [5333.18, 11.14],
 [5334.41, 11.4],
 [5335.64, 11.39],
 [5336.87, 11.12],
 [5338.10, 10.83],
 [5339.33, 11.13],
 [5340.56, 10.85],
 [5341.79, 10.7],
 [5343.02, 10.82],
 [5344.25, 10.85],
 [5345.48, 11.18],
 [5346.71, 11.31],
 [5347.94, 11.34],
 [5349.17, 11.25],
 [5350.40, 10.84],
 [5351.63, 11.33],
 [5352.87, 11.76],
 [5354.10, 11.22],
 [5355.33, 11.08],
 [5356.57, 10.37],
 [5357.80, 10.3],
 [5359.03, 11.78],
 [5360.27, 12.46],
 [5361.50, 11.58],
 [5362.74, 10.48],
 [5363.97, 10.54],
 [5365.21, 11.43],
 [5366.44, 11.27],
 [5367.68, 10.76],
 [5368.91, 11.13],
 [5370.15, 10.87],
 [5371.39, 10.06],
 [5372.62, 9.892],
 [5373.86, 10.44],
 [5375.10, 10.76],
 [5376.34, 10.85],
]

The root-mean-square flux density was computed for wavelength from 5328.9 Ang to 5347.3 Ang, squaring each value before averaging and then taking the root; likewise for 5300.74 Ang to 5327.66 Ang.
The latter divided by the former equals 1.01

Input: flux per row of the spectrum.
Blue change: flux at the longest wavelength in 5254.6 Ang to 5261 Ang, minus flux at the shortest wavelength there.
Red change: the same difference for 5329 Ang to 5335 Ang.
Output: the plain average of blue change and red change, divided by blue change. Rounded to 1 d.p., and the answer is 1.7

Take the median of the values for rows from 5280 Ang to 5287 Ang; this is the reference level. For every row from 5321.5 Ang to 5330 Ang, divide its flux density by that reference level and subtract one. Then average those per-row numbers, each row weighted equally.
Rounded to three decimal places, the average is 0.030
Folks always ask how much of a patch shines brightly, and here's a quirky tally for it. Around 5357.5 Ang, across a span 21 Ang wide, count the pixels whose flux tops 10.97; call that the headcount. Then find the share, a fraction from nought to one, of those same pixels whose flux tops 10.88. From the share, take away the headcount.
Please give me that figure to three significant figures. -10.4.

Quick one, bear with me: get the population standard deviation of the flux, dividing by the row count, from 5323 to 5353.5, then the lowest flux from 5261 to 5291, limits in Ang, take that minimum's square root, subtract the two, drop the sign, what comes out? 2.95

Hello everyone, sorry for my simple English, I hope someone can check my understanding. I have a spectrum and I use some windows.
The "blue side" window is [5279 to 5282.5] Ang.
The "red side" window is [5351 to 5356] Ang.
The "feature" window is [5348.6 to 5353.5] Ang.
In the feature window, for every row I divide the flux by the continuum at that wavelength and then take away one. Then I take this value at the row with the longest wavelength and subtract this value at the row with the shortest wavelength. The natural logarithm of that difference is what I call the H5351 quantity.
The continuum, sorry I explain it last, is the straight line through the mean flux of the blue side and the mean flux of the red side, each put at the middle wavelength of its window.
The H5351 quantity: -3.1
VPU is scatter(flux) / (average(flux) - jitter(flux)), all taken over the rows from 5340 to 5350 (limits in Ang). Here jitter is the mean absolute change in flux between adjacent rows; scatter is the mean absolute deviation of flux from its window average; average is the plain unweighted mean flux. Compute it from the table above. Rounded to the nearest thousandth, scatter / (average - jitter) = 0.021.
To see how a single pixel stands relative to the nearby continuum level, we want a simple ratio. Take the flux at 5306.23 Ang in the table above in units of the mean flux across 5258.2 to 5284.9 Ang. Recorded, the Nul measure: 1.00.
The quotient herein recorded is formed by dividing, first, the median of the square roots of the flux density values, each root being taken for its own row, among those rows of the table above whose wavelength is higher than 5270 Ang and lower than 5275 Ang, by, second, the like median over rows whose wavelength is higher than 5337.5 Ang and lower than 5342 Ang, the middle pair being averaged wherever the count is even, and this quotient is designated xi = 1.05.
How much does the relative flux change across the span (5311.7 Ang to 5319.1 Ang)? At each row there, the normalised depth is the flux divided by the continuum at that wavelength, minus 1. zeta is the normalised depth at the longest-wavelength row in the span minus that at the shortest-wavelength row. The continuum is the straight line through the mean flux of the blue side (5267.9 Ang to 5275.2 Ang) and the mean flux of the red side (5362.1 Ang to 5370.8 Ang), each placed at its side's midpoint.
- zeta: -0.03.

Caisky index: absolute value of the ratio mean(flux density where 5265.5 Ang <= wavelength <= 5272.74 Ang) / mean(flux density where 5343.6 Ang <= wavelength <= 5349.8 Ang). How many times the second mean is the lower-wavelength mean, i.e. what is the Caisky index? 1.031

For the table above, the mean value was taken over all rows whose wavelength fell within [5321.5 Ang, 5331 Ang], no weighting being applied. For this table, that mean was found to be 11.0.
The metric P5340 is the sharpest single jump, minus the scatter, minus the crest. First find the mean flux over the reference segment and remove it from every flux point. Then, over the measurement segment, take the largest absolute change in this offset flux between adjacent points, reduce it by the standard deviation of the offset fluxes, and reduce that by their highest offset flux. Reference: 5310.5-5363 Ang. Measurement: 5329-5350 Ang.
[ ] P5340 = -0.1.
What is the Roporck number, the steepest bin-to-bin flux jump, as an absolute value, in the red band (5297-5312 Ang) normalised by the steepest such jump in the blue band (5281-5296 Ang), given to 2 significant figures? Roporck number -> 1.8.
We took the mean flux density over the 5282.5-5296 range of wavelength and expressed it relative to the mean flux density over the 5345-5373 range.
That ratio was 0.98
